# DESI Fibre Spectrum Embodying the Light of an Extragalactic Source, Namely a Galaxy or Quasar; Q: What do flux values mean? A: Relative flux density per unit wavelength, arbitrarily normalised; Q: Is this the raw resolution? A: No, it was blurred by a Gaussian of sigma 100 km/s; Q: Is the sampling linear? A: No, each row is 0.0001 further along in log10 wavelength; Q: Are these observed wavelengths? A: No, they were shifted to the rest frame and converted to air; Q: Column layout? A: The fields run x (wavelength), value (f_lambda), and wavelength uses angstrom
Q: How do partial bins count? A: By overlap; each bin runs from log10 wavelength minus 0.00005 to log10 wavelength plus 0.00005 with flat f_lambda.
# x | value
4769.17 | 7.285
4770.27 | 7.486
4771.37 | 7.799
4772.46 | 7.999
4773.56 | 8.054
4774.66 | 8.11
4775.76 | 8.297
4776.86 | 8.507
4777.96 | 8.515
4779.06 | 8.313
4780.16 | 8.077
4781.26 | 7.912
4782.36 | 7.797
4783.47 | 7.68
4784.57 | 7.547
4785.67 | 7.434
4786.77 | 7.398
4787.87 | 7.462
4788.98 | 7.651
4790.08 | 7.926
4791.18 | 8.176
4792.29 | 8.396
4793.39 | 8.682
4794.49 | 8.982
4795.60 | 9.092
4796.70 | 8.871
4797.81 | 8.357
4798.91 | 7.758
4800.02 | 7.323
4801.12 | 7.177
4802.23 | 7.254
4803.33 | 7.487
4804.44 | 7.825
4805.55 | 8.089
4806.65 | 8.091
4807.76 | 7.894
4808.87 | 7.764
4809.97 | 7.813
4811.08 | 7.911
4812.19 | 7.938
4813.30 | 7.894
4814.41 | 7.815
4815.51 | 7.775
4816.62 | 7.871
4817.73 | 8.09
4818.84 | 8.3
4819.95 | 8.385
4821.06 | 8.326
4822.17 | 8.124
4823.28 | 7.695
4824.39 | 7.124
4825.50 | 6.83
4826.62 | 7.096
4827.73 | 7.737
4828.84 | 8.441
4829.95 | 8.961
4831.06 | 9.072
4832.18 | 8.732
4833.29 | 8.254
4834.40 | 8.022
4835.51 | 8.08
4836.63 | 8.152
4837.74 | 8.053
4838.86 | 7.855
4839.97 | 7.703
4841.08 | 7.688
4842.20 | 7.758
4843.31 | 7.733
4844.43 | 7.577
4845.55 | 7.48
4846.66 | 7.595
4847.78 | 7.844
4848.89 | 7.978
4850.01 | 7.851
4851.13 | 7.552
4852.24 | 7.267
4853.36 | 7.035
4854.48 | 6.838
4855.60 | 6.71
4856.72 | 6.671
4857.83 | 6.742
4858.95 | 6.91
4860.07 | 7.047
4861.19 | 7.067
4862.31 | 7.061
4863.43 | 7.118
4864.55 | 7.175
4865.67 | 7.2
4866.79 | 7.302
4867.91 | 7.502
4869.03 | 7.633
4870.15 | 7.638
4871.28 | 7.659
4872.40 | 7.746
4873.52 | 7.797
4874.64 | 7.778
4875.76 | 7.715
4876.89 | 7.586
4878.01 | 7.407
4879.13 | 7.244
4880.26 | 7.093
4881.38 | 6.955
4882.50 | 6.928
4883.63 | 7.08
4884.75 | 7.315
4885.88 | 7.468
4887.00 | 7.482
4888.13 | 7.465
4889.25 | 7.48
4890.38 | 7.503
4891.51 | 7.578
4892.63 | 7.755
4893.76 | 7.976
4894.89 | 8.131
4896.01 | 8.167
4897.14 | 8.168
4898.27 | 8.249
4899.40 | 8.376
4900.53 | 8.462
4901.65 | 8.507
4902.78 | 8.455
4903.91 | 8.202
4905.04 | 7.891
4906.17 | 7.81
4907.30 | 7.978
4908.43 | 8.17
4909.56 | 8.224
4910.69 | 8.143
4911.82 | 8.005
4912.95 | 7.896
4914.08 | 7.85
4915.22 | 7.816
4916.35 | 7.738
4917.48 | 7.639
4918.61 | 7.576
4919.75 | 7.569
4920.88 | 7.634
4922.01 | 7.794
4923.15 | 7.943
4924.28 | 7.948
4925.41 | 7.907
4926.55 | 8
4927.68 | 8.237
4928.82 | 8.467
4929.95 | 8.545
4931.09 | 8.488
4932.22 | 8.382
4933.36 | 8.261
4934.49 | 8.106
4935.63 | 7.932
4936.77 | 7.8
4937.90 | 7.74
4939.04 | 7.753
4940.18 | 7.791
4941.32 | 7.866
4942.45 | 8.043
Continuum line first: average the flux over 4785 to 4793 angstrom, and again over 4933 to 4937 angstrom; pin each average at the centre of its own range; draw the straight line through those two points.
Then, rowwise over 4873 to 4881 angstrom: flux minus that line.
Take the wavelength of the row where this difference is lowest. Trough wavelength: 4880.26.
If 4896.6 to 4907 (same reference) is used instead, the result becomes 4906.17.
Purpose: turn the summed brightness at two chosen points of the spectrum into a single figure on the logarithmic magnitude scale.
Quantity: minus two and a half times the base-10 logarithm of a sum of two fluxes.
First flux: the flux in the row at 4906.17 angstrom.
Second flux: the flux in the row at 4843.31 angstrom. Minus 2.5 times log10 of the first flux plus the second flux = -2.98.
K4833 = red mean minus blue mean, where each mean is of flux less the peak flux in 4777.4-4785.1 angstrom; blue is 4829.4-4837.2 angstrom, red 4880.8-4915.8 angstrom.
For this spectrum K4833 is -0.6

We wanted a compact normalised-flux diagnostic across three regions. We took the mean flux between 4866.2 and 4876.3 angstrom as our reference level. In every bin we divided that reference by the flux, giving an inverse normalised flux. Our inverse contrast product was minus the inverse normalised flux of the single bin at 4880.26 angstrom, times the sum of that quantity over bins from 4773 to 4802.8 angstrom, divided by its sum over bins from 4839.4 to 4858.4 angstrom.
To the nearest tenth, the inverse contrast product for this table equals -1.6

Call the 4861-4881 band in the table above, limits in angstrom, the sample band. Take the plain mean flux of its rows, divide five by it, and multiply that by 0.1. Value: 0.0673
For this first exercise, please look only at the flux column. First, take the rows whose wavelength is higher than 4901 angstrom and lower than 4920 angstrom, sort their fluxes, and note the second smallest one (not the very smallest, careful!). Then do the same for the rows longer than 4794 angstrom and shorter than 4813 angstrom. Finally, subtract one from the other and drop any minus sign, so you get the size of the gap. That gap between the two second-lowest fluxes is 0.32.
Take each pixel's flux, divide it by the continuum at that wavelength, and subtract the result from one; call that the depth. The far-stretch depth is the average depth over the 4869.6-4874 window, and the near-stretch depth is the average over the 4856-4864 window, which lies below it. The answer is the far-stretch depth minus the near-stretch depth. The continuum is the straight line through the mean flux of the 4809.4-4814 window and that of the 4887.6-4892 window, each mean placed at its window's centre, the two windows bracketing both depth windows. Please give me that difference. -0.11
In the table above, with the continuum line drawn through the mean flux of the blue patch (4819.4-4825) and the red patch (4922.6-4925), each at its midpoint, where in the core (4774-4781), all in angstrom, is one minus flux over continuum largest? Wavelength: 4780.16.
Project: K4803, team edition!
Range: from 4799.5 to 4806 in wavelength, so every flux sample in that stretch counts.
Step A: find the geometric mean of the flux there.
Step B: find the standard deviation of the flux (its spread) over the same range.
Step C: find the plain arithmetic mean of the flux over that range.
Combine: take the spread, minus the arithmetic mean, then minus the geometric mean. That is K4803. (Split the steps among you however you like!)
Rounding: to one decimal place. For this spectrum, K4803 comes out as -14.7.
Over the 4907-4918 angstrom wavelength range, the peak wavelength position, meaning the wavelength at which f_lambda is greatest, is 4909.56 angstrom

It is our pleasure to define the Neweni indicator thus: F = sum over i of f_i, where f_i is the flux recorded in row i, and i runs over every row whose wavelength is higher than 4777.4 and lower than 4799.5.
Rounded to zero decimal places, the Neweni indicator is 162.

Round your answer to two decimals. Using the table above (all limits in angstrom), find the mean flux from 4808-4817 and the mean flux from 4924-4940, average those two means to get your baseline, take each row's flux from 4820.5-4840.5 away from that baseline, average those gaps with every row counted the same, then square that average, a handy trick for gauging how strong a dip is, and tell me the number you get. 0.00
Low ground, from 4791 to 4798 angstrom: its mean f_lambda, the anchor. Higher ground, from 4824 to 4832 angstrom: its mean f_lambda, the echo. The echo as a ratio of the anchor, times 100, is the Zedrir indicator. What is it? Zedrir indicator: 91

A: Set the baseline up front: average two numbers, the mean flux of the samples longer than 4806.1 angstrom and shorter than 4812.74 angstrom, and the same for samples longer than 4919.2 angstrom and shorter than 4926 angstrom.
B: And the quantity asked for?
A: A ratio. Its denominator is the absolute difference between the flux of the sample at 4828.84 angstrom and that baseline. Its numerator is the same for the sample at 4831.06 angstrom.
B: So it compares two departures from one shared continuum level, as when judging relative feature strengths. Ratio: 2.1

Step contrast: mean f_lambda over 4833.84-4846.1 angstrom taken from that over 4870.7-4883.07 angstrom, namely -0.4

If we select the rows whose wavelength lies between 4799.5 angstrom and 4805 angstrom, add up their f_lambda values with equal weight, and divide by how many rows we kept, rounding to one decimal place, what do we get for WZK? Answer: 7.4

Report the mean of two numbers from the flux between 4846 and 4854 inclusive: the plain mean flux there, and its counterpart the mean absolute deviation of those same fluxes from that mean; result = 3.9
